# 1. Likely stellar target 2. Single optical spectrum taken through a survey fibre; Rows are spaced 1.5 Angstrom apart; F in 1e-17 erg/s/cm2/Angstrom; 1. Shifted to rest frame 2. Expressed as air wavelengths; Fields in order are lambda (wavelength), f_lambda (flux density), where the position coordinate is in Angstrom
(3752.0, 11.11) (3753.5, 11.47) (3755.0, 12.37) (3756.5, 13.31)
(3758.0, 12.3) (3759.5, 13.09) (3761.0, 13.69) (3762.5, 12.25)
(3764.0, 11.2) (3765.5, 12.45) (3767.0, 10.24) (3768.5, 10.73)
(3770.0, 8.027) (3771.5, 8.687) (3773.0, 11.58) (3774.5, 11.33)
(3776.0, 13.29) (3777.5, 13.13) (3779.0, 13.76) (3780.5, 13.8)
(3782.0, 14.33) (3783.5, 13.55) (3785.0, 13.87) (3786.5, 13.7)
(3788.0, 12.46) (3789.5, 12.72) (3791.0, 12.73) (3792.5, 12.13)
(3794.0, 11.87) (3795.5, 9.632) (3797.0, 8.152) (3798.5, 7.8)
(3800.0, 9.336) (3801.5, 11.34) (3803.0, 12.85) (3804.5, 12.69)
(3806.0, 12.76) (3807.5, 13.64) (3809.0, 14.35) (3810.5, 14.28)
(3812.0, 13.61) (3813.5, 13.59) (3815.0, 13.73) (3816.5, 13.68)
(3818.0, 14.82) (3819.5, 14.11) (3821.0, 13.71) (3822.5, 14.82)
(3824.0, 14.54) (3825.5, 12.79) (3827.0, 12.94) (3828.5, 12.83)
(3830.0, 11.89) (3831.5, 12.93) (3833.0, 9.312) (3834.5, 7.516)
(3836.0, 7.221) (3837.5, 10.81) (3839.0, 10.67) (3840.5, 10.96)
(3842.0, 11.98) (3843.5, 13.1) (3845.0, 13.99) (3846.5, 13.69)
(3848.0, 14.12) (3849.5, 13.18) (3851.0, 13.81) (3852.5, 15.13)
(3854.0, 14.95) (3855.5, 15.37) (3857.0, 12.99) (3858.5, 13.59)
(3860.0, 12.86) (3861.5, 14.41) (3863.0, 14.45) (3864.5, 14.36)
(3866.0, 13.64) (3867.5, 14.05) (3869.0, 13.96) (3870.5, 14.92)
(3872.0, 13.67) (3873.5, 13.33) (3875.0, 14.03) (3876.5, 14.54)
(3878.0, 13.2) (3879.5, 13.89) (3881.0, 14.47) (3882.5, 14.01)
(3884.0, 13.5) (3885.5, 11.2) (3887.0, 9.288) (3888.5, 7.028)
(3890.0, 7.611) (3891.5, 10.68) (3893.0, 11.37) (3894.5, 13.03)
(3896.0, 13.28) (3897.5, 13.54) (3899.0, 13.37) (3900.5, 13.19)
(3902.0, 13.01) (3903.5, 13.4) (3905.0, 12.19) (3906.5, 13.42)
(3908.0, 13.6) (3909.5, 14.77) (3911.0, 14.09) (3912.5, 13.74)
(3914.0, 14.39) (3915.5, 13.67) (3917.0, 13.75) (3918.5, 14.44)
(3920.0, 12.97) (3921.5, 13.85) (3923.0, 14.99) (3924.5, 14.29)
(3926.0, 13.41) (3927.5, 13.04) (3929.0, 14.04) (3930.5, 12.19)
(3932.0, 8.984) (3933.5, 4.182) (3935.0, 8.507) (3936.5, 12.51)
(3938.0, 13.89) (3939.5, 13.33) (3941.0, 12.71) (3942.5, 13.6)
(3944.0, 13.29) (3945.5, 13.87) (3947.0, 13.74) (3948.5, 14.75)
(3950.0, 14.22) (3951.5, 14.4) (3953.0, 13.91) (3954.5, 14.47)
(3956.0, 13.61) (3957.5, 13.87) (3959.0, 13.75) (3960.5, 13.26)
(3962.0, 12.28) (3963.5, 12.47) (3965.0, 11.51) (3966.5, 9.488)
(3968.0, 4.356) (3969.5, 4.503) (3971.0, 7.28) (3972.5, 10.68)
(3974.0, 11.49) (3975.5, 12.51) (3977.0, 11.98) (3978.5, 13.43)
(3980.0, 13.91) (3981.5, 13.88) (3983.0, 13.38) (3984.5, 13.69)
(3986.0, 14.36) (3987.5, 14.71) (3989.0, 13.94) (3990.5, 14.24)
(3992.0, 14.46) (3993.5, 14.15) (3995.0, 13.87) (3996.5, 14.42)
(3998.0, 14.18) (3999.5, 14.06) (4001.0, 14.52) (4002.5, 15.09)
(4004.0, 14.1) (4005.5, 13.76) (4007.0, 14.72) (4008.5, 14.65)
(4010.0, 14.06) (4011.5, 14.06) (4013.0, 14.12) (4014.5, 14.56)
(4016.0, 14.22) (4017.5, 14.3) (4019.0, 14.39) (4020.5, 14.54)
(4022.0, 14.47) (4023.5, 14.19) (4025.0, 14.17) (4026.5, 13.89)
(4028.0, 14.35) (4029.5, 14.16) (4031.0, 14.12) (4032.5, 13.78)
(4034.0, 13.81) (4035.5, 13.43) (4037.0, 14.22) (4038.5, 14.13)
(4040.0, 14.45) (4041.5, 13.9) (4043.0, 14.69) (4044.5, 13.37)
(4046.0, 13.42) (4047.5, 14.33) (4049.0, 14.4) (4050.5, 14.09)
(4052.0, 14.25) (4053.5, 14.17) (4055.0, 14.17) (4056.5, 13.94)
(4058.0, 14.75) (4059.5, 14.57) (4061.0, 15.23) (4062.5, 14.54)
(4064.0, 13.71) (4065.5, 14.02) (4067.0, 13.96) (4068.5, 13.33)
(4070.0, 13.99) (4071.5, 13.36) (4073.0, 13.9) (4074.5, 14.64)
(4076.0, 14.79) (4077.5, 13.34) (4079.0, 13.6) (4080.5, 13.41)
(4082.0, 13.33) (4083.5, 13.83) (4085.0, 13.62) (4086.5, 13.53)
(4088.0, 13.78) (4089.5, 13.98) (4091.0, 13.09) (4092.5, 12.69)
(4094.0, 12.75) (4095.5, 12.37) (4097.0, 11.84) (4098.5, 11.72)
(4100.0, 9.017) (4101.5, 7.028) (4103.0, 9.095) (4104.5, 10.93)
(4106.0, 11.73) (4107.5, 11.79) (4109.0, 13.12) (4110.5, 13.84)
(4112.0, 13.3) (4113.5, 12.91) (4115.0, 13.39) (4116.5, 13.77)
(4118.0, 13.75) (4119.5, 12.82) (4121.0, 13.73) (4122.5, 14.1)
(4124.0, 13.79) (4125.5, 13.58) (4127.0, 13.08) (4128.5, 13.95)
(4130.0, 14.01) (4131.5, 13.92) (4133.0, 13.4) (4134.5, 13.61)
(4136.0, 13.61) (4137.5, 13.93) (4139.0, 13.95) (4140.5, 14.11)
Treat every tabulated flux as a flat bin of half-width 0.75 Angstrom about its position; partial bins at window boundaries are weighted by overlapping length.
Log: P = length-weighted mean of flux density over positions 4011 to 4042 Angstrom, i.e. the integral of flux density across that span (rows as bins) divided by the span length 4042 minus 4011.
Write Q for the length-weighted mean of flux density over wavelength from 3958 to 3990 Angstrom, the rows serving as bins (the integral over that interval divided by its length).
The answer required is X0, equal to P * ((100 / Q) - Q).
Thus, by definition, -46.9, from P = 14.2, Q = 11.8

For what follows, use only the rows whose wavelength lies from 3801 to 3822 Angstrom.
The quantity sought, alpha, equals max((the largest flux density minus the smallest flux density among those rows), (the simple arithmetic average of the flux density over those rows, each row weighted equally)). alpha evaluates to 13.5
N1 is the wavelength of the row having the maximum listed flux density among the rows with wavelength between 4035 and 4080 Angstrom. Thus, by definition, 4061.0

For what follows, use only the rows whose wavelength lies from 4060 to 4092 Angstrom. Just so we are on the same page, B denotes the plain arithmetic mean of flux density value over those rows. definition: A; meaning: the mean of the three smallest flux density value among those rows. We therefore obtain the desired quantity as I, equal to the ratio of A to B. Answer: 0.96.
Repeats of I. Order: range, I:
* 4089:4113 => 0.71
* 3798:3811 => 0.78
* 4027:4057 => 0.95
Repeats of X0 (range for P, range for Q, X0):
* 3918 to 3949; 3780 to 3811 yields -51.9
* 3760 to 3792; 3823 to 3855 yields -52.1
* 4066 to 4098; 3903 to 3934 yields -73.4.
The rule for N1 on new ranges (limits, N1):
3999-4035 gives 4002.5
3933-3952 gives 3948.5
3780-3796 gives 3782.0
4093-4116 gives 4110.5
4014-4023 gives 4014.5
